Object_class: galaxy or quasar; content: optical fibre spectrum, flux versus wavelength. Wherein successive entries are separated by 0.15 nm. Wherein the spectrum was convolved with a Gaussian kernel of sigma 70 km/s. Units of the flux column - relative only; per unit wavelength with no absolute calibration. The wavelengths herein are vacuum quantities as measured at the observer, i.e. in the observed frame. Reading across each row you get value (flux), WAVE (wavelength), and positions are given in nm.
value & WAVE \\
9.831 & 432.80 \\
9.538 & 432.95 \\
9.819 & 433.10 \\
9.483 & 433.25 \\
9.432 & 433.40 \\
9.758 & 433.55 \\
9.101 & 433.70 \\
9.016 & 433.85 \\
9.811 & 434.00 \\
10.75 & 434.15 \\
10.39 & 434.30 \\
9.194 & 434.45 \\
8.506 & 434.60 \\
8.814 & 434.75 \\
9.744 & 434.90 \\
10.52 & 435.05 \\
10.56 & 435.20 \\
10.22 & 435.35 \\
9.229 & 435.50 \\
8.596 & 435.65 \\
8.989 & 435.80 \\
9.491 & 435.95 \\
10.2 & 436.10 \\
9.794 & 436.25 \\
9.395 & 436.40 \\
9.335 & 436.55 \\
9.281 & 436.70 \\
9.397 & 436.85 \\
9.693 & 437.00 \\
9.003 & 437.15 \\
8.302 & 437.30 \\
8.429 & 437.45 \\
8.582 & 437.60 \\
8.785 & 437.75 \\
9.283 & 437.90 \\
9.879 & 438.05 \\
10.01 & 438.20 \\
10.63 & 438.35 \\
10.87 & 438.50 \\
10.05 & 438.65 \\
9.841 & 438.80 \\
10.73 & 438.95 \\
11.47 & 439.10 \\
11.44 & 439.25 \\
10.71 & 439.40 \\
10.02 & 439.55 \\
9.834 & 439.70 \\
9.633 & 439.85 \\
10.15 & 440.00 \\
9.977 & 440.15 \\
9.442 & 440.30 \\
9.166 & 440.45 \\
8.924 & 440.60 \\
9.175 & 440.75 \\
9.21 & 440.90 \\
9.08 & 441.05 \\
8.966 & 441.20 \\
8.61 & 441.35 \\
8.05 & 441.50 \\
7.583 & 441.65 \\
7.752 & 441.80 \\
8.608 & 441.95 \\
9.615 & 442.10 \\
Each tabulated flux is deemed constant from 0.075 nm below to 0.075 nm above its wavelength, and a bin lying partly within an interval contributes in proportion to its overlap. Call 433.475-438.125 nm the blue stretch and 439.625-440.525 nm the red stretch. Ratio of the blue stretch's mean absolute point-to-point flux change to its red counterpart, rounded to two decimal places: 1.43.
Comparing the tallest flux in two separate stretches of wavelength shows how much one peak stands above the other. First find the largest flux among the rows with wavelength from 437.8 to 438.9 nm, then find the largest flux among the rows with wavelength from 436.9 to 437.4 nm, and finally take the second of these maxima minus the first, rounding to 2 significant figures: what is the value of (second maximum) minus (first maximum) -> -1.2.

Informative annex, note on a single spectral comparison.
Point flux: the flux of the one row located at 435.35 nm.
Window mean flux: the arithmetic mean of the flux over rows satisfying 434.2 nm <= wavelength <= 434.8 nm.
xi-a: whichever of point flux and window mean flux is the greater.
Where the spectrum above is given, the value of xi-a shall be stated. 10.2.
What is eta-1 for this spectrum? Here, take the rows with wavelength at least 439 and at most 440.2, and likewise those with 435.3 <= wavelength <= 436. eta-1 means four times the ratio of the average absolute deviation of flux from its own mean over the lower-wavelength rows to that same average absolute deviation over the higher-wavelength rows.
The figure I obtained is 2.9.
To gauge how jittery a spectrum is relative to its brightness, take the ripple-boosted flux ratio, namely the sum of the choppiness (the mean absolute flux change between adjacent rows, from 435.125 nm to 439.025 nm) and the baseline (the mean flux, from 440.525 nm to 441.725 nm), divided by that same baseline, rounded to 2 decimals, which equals 1.05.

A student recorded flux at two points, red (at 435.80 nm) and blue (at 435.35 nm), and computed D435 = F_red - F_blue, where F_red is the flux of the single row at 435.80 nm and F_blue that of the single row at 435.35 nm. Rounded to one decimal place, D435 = -1.2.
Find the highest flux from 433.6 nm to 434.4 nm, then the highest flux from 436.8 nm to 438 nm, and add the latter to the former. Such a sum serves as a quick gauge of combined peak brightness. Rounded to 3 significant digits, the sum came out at 20.4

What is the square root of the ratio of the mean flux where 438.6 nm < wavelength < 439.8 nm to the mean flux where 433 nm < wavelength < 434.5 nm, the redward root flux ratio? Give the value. 1.04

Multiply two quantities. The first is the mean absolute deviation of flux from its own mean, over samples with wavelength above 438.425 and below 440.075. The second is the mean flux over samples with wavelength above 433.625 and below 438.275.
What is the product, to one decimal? 5.2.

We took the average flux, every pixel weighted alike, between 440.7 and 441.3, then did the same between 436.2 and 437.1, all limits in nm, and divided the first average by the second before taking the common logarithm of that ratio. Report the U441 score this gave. -0.018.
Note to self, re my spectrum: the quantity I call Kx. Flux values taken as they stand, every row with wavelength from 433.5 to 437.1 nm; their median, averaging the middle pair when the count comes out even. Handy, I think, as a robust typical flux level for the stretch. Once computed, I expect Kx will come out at 9.4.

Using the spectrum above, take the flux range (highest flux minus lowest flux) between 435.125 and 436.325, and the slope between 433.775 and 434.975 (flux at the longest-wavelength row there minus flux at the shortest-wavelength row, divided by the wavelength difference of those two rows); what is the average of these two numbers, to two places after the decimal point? 1.33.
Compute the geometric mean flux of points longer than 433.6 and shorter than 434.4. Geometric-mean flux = 9.8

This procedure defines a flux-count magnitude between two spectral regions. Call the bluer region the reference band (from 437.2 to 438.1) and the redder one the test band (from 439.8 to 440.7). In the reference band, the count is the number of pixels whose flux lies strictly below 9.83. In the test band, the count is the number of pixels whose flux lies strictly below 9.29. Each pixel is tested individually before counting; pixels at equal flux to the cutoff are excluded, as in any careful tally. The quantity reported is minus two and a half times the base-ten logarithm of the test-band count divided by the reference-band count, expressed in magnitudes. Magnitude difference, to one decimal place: 1.0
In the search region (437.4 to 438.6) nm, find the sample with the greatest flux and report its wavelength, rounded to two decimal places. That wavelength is 438.50 nm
